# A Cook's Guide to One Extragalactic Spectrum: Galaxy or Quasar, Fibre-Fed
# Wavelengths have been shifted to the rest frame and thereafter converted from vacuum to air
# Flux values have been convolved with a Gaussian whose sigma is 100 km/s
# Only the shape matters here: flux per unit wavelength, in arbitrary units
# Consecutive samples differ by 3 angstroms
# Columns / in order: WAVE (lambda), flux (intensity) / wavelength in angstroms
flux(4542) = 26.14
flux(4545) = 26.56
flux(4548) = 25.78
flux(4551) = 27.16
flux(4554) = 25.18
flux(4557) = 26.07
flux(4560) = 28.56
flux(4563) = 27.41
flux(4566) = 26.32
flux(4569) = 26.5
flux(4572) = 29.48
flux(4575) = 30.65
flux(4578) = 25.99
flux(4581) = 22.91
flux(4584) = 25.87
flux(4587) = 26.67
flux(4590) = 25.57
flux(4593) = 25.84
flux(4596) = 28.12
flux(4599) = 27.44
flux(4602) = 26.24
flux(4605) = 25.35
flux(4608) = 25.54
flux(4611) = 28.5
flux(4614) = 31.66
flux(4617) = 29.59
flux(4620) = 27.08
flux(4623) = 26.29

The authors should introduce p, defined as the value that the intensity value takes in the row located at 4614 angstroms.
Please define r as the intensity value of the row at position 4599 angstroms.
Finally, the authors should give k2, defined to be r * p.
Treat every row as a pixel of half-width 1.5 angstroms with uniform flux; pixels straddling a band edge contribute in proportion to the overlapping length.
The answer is 869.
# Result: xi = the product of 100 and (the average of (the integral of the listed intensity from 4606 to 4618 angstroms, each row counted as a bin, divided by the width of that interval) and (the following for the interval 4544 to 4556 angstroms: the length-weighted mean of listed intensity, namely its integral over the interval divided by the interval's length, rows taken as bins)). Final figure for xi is 2740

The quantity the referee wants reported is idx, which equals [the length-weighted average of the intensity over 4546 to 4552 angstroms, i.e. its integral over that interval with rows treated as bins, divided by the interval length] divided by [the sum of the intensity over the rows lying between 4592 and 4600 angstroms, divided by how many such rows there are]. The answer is 0.97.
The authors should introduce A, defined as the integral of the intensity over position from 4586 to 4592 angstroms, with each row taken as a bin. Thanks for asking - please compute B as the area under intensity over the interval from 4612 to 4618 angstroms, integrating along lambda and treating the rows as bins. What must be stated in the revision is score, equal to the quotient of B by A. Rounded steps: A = 156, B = 183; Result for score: 1.17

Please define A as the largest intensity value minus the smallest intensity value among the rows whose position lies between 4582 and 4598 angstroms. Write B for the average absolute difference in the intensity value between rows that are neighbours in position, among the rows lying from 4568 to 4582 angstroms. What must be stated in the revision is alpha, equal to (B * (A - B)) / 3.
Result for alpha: -0.4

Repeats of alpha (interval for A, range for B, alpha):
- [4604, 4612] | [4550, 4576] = 0.8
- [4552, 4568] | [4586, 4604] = 0.8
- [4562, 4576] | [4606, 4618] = 1.5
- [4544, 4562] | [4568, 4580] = 0.4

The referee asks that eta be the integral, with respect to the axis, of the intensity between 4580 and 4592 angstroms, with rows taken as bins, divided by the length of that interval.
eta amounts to 25.4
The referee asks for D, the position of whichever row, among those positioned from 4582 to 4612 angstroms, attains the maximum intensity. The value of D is 4611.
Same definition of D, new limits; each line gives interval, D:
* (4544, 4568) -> 4560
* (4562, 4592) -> 4575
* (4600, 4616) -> 4614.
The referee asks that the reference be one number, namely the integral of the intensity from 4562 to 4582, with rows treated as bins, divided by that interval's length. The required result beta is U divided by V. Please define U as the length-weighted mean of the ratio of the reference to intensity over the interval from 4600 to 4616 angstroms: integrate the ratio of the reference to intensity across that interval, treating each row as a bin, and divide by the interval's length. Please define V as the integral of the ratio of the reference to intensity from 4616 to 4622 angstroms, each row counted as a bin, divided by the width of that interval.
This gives 1.02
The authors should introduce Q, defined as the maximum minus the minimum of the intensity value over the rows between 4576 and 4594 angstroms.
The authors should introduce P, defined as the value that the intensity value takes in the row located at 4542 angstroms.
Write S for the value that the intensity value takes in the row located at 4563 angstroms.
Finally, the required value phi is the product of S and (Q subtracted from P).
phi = 613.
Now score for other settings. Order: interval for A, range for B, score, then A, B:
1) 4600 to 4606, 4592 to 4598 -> 1.04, 156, 163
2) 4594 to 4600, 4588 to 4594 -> 0.93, 166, 155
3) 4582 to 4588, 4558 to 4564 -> 1.07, 156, 167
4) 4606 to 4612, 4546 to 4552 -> 0.99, 161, 159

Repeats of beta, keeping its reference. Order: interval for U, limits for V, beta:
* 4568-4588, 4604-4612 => 0.99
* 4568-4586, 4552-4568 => 1.00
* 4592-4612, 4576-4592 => 0.96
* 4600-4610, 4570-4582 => 1.05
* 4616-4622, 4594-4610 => 0.95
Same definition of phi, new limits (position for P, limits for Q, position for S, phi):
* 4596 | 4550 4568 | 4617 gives 732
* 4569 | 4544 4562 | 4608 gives 590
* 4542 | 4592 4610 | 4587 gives 623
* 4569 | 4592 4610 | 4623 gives 624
